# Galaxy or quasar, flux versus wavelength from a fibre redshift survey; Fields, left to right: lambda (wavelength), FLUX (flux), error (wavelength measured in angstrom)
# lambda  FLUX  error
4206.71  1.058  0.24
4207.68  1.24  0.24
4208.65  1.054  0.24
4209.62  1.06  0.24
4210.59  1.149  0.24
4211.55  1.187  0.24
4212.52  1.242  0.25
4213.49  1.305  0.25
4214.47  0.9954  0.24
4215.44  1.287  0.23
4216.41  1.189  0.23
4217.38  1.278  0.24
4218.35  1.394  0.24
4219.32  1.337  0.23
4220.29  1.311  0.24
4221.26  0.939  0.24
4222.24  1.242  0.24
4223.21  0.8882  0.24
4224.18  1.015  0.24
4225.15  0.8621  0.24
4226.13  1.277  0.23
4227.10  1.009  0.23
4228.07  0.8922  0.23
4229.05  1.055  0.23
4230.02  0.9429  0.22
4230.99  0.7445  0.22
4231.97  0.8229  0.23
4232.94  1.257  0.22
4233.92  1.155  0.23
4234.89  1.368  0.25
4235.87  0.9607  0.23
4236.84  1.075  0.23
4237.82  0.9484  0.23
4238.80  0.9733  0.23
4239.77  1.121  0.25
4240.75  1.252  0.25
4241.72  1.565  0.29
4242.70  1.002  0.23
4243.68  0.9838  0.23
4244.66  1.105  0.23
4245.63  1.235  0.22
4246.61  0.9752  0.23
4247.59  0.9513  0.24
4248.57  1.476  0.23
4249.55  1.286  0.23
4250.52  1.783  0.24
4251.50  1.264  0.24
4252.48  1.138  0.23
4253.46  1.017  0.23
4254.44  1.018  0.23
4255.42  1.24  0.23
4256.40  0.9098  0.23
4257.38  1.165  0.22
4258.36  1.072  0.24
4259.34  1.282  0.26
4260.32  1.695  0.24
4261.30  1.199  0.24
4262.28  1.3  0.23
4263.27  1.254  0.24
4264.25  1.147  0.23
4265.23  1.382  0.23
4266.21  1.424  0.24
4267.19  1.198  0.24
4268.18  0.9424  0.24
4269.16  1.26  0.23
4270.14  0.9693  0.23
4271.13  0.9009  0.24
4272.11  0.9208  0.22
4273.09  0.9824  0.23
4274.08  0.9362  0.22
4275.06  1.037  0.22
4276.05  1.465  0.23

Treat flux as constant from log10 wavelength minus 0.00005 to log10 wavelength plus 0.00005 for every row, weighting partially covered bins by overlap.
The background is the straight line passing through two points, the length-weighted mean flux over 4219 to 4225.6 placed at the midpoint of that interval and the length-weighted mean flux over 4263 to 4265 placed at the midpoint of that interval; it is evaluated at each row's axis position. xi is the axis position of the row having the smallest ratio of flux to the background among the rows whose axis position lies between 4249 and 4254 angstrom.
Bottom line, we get 4253.46 angstrom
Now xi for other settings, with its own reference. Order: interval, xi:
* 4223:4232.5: 4230.99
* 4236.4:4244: 4237.82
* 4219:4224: 4223.21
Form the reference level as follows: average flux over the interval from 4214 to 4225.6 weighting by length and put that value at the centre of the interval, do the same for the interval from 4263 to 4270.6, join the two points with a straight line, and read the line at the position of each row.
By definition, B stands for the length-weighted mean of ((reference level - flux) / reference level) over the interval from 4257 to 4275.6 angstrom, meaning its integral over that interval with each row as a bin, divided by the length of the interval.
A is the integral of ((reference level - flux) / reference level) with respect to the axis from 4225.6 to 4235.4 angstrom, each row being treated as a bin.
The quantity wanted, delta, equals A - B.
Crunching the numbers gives 0.9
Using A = 0.9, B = 0.029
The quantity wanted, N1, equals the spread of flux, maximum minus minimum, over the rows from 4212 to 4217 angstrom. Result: 0.3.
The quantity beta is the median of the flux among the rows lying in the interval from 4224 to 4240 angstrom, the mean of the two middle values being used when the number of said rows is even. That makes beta 1.01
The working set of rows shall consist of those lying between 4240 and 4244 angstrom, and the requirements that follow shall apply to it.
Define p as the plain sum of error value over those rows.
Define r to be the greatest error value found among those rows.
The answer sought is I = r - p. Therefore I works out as -0.710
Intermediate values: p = 1.00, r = 0.290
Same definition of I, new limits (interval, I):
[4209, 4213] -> -0.720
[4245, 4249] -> -0.680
